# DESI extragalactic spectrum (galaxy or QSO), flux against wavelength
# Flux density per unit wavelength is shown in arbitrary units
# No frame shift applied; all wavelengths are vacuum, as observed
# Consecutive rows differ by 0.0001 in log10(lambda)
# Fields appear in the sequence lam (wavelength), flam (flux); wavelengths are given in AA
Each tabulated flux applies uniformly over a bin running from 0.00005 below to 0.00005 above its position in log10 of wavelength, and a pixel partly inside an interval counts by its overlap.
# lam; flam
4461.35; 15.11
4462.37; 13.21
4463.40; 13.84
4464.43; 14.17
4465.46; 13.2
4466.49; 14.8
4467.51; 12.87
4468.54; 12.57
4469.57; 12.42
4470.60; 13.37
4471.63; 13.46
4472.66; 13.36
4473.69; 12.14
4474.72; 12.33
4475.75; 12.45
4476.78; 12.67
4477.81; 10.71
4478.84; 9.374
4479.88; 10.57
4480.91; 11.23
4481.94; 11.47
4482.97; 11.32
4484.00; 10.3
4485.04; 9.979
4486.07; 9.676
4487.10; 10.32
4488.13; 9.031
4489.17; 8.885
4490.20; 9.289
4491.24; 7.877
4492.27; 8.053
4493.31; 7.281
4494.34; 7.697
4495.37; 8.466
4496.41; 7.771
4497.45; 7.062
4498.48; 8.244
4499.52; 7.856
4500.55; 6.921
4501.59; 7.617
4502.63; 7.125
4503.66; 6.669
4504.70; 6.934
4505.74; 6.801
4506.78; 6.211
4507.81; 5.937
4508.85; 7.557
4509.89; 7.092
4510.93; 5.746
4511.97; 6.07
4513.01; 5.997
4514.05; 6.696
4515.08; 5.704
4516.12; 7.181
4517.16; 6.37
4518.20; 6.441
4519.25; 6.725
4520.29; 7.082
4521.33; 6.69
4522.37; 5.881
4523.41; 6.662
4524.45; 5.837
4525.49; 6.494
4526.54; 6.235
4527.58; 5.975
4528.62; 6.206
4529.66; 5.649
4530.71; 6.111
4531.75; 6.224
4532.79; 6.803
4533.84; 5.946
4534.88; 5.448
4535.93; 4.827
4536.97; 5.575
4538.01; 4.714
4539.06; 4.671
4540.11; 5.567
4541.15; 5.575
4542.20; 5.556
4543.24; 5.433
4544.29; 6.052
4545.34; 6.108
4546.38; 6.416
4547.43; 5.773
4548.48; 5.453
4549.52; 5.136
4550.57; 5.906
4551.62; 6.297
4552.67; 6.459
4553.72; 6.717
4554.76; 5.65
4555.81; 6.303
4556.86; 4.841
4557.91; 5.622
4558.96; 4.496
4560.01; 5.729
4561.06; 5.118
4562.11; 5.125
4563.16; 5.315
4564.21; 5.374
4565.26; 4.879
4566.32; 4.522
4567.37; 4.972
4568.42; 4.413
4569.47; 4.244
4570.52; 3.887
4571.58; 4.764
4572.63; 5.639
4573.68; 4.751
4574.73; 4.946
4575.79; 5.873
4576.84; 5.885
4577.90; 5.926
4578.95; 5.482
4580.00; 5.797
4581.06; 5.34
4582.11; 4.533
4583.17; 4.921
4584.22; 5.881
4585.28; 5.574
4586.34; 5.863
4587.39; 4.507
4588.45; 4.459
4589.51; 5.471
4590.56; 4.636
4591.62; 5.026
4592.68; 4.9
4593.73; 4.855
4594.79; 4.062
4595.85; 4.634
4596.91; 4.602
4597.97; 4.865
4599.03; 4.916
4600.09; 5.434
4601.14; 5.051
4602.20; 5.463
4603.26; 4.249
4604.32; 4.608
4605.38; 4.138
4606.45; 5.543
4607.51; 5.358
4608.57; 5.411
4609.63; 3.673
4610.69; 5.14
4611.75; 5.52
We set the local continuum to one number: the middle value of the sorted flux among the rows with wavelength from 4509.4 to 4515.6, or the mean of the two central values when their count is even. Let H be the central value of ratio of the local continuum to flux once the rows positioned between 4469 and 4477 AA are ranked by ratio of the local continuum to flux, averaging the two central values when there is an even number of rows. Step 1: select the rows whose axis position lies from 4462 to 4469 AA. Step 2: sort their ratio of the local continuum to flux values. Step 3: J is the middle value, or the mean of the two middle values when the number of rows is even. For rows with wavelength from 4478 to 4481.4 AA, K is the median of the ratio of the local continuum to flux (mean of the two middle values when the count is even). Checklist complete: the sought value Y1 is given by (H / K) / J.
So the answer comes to 1.8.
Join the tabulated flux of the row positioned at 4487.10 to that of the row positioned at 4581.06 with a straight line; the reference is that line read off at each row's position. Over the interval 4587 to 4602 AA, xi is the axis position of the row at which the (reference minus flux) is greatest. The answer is 4594.79 AA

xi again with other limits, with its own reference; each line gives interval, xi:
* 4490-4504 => 4503.66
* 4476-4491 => 4478.84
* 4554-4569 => 4558.96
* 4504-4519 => 4510.93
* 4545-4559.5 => 4558.96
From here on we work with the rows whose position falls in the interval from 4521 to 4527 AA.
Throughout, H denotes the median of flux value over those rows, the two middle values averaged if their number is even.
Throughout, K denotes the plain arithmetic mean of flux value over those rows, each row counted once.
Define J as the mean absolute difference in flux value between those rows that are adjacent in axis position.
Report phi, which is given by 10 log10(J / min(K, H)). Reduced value -9.8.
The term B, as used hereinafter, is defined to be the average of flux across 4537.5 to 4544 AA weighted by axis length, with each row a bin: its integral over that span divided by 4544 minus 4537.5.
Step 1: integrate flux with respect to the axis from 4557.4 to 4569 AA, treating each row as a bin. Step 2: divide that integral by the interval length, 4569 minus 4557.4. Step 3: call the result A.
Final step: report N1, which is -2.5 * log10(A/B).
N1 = 0.05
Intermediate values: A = 5.0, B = 5.3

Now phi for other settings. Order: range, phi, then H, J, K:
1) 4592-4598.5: -11.3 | 4.7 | 0.3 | 4.7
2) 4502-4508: -12.8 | 6.7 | 0.3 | 6.6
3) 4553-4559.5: -7.4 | 5.6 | 1.0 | 5.6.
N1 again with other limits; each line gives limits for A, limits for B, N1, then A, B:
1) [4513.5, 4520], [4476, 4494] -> 0.45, 6.5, 9.9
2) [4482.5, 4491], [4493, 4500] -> -0.25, 9.8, 7.8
